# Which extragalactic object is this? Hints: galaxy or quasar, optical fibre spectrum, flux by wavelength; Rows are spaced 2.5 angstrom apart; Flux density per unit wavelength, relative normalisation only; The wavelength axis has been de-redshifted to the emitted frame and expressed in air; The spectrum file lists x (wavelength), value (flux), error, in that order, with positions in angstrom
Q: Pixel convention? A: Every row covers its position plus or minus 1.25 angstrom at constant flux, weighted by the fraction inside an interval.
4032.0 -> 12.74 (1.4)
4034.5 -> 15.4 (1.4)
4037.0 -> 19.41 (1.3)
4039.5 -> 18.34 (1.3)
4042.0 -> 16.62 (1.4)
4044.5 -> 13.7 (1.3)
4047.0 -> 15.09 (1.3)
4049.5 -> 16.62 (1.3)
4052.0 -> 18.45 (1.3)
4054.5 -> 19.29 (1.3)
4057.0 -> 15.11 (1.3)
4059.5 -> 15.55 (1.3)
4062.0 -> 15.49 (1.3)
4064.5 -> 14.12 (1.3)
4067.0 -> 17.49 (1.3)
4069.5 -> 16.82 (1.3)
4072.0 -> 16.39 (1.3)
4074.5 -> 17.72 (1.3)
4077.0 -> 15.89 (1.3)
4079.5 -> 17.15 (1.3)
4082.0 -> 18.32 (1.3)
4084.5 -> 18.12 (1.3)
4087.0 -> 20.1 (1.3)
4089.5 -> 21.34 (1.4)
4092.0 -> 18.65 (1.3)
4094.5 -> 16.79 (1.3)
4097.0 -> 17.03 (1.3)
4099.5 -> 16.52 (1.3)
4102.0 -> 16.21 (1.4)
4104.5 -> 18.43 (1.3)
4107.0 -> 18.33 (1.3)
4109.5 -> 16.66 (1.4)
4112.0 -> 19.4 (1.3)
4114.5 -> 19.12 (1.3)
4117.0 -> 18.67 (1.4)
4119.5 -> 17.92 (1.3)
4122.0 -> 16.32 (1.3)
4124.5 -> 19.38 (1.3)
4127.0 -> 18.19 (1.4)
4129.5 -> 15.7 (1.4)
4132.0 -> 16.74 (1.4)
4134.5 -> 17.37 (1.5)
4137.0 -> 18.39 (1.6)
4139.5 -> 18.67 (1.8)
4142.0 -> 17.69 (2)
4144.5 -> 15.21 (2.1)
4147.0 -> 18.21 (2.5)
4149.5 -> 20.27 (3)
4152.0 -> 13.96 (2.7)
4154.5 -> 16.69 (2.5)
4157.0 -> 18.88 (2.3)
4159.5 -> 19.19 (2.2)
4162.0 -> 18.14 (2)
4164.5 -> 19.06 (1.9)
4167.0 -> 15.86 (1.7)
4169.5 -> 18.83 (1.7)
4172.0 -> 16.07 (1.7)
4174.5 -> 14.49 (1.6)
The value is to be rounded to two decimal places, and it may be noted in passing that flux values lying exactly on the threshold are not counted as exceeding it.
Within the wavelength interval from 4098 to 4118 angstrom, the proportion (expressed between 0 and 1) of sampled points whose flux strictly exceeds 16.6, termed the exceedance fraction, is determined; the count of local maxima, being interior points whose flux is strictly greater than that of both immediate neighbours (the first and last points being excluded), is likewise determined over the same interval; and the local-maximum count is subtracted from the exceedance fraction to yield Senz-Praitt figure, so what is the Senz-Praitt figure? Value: -1.25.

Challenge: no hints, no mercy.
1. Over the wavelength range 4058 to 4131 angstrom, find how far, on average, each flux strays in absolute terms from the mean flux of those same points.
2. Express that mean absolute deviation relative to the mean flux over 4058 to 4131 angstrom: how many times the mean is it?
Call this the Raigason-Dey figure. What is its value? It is 0.073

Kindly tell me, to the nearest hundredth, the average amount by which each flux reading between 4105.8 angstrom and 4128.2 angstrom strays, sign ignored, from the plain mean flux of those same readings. 0.84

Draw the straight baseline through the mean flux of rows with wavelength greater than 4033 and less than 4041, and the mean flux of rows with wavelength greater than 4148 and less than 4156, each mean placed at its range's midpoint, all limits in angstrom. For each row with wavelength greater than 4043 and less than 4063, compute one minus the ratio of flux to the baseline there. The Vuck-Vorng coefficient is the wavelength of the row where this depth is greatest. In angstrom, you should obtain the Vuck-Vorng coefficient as 4044.5 angstrom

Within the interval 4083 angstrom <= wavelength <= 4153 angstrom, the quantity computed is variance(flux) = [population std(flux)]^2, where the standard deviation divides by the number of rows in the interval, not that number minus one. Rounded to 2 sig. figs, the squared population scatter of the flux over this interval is 2.5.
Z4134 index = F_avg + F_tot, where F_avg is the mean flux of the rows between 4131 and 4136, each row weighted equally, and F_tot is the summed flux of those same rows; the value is 51.2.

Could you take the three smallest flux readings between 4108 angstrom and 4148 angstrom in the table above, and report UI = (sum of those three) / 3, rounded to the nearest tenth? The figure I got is 15.7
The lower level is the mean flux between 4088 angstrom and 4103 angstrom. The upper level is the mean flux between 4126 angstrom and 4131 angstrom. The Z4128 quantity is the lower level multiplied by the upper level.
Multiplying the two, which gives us 301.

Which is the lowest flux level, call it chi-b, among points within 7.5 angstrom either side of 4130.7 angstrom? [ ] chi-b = 15.7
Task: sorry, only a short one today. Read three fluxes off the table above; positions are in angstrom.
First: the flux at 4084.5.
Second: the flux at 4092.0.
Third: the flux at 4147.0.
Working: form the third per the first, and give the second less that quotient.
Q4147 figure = 17.6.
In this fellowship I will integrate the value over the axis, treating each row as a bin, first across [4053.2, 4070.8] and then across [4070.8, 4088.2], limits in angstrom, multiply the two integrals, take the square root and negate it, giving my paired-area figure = -297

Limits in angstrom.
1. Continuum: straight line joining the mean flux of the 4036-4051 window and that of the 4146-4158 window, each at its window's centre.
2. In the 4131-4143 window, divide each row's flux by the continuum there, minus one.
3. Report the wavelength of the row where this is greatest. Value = 4139.5 angstrom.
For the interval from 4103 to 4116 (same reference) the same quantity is 4112.0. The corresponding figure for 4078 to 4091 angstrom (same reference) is 4089.5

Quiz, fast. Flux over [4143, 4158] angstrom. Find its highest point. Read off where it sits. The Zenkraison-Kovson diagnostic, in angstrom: 4149.5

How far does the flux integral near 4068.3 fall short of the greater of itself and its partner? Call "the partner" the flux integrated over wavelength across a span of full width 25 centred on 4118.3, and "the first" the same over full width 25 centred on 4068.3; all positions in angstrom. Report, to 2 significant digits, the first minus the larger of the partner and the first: -45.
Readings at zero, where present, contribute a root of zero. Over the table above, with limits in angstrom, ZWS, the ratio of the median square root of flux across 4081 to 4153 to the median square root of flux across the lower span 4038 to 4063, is 1.06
